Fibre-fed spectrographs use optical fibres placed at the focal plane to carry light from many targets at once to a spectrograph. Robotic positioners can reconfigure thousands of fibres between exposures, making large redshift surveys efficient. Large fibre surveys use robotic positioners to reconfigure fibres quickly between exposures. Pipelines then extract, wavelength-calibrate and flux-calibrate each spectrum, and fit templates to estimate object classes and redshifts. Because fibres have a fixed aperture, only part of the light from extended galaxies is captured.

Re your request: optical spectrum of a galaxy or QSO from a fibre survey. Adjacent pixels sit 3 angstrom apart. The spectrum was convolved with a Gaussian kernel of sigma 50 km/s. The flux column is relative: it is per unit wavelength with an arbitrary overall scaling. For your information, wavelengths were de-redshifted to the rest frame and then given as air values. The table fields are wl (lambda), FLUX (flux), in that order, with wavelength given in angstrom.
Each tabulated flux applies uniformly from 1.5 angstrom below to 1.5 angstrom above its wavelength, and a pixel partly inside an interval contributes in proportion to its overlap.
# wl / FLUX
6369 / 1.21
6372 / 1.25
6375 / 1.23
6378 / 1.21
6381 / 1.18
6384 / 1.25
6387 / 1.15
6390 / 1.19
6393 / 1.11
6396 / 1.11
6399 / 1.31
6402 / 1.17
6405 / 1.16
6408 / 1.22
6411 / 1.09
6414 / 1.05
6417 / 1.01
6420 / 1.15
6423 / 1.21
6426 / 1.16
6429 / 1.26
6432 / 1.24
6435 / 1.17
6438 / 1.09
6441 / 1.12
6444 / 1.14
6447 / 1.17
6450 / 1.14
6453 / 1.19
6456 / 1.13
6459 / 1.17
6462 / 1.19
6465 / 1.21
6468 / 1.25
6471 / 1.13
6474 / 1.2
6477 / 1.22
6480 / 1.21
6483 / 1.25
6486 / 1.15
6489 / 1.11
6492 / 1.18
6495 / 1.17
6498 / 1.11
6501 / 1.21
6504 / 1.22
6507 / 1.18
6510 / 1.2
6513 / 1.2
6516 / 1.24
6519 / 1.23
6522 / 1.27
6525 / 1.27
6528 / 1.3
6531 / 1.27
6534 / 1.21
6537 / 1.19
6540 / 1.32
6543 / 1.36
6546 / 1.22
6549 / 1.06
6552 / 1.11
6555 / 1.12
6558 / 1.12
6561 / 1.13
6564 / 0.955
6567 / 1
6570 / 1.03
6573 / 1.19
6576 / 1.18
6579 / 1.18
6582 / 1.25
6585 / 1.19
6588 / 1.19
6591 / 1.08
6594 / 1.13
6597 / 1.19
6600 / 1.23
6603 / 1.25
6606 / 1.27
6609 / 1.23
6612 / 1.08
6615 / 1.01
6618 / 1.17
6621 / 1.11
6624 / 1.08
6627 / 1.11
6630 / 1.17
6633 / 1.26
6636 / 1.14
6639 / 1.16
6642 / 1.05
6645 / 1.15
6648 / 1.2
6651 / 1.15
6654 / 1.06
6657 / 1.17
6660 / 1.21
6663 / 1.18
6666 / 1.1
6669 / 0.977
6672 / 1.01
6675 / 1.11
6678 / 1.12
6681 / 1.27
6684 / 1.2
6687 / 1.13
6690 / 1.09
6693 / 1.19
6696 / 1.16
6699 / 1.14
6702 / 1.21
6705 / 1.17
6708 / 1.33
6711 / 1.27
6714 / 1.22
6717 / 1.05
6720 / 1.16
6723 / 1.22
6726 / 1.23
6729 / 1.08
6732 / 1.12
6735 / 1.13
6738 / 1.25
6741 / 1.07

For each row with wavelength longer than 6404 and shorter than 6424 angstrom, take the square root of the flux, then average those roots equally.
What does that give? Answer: 1.06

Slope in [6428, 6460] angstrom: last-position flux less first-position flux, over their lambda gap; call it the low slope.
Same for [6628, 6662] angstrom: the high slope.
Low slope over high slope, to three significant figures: -2.25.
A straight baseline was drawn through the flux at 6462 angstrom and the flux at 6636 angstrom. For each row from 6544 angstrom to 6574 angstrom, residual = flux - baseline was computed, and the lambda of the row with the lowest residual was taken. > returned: 6564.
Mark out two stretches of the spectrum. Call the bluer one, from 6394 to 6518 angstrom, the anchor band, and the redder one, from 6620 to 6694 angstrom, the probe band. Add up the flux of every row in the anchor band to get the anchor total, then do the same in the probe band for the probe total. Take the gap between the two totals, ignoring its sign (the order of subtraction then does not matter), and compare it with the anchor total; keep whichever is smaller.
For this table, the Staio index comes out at 20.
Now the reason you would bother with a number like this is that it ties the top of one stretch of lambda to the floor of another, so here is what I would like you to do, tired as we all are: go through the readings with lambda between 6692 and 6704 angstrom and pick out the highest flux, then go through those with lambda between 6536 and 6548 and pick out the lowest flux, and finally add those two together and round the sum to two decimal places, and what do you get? 2.40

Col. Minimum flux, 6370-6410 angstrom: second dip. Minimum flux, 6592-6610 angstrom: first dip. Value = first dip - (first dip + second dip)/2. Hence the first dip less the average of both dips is 0.01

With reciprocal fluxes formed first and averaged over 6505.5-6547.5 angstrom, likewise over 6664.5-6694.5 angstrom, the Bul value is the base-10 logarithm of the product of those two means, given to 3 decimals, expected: -0.142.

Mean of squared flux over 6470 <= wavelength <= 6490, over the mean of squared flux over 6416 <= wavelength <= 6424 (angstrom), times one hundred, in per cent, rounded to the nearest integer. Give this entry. 110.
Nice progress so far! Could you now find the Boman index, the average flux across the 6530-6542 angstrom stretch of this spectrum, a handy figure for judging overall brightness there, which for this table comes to 1.25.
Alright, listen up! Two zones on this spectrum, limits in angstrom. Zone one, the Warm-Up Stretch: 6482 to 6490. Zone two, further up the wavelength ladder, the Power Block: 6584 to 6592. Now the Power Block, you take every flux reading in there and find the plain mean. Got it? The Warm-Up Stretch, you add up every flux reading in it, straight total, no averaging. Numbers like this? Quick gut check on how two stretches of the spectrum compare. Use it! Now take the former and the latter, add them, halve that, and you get 2.33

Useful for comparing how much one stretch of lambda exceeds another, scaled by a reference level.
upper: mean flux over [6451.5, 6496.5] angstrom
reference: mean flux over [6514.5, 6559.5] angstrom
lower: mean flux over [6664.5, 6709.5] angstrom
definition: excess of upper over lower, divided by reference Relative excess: 0.030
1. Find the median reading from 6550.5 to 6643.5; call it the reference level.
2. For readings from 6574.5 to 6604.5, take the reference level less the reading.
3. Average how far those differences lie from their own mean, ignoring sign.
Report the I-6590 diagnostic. 0.036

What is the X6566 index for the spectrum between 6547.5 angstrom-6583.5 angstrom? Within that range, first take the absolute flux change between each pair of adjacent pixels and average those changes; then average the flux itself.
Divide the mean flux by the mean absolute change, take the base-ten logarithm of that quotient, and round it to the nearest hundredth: 1.34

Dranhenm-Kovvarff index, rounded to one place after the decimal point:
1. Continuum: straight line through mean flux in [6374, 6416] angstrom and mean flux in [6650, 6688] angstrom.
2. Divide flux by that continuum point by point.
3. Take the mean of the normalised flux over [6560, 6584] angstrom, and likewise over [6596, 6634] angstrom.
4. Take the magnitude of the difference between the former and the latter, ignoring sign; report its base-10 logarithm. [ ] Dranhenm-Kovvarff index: -1.3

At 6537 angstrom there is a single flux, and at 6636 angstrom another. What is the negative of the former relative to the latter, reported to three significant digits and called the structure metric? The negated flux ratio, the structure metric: -1.04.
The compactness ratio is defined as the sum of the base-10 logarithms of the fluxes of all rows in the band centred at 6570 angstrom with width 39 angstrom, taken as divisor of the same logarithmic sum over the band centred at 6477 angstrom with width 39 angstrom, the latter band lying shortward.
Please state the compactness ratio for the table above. 1.5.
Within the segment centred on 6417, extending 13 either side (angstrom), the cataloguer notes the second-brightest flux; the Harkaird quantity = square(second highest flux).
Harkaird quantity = 1.49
